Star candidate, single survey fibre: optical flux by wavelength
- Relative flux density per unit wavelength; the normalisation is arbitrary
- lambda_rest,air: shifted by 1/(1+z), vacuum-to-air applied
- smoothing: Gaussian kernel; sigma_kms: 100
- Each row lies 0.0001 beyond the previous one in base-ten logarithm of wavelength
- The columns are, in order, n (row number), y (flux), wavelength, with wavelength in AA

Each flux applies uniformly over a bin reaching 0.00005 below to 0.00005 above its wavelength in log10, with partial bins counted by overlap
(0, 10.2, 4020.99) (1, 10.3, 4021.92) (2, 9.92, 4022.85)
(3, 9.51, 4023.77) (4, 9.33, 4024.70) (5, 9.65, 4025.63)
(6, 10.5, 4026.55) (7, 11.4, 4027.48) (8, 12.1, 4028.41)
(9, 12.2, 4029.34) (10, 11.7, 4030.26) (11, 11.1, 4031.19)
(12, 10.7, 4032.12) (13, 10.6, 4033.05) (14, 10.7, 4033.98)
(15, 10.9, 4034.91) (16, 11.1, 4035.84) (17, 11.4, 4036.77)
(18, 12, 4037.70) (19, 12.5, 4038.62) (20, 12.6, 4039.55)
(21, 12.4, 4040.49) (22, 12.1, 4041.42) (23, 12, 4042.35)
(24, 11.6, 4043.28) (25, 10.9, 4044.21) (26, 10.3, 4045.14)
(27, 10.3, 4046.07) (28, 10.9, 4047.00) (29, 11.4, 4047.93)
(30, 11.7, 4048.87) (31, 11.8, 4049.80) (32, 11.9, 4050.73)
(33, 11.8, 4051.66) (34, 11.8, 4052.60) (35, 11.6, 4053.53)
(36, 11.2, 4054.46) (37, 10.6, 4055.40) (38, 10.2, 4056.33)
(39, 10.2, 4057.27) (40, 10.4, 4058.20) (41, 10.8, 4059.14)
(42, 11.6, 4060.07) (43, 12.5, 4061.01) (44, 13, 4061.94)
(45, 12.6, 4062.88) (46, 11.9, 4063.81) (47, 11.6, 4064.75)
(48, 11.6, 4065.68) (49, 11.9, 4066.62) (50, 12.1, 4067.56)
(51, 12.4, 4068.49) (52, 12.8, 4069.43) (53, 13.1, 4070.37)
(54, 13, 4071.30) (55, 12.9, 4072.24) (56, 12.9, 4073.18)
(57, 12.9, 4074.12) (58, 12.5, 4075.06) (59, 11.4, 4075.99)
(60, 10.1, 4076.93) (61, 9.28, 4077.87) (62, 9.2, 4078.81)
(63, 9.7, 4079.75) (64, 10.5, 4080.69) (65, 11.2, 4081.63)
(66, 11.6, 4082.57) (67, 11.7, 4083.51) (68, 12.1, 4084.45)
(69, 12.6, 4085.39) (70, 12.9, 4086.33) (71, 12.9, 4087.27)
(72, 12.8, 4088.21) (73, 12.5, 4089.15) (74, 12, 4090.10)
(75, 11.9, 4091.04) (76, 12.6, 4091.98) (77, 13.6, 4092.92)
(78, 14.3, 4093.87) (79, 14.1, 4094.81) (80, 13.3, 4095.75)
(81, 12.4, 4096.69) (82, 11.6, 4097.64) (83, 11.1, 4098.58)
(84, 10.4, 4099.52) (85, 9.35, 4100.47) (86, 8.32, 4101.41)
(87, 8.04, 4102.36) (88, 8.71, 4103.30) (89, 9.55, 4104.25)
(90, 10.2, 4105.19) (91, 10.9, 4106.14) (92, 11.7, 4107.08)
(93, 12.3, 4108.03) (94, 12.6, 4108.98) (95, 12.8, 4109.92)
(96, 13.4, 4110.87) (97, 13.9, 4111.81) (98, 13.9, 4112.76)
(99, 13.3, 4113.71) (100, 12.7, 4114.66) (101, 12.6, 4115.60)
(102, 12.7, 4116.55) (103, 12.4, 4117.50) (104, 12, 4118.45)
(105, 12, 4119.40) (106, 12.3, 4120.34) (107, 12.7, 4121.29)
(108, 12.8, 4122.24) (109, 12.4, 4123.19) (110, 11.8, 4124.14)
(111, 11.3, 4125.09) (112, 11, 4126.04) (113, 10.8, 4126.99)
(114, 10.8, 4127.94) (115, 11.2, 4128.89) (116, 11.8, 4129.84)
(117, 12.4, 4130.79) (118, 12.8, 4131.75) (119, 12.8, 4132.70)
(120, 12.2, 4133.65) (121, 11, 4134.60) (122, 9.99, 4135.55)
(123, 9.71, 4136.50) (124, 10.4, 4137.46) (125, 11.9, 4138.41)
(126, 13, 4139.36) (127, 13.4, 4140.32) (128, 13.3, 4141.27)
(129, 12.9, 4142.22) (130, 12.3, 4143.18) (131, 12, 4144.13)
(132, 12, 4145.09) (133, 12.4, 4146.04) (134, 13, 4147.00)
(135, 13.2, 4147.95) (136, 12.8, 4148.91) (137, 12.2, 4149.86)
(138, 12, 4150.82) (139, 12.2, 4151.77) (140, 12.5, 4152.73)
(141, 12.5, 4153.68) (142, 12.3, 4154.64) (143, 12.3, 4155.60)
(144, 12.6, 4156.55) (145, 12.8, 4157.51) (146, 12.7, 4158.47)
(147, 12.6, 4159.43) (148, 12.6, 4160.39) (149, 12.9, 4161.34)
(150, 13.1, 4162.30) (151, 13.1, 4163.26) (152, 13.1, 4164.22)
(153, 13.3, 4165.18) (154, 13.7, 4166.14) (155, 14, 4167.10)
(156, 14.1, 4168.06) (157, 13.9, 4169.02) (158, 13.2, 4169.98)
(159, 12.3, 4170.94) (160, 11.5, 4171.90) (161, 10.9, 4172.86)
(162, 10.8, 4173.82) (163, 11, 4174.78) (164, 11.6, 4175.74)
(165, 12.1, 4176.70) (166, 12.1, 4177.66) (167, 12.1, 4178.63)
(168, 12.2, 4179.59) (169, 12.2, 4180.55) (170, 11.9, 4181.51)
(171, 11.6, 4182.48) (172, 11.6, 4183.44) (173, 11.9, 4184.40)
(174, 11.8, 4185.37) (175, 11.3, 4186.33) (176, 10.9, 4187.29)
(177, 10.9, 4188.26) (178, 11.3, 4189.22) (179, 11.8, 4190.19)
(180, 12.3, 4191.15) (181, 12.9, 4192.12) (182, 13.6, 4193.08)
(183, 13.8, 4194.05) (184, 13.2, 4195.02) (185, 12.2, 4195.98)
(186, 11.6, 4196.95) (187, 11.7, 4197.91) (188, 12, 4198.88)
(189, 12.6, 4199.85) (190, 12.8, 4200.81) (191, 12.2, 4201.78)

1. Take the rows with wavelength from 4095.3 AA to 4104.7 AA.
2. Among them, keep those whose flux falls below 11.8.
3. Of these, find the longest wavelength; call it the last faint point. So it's 4104.25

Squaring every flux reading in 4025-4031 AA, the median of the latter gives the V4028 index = 133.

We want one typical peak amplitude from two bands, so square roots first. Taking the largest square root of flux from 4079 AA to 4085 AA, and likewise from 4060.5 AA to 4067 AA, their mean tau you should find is 3.54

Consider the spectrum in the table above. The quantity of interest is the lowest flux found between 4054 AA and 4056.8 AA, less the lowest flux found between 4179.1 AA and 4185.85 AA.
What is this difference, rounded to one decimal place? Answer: -1.4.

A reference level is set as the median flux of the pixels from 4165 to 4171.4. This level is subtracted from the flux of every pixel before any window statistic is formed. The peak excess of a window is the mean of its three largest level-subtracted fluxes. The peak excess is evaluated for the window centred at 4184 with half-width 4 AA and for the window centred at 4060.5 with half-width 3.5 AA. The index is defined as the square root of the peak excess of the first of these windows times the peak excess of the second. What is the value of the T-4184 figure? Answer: 1.3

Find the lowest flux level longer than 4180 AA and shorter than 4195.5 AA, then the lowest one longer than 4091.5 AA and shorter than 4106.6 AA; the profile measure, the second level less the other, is -3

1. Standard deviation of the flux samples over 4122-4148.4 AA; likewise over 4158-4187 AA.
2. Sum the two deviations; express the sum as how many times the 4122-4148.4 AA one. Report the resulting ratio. 1.9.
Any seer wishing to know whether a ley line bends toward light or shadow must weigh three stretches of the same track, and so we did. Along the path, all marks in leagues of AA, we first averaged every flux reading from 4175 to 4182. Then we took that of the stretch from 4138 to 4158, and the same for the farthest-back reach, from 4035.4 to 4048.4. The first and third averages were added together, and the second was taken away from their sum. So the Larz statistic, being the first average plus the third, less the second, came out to 11.0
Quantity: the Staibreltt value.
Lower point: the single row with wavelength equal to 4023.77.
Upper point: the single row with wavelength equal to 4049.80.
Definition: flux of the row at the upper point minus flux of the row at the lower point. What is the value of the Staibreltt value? 2.3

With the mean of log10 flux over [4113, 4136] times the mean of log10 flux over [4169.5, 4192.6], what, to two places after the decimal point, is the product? 1.15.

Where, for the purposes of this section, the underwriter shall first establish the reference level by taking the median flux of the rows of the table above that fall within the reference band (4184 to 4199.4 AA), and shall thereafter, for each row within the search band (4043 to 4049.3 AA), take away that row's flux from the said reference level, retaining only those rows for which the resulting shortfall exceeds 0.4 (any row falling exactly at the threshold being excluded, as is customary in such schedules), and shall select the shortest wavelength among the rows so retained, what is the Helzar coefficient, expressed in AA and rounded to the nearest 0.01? 4044.21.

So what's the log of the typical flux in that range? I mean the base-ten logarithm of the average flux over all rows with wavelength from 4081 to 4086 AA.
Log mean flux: 1.07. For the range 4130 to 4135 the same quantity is 1.09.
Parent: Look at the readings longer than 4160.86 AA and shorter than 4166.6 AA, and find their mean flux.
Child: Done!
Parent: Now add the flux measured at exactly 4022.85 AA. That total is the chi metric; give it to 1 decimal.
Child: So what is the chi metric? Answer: 23.1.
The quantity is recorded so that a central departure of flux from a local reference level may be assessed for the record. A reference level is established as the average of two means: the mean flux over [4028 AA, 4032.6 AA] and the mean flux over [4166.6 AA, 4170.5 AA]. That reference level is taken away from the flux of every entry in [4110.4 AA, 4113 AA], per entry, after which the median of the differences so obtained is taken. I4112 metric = 1.2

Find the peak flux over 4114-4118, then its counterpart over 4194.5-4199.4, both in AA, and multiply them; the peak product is 168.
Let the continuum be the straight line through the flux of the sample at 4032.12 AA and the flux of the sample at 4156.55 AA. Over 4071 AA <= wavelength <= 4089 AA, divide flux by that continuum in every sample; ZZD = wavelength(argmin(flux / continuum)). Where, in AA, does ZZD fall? 4078.81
